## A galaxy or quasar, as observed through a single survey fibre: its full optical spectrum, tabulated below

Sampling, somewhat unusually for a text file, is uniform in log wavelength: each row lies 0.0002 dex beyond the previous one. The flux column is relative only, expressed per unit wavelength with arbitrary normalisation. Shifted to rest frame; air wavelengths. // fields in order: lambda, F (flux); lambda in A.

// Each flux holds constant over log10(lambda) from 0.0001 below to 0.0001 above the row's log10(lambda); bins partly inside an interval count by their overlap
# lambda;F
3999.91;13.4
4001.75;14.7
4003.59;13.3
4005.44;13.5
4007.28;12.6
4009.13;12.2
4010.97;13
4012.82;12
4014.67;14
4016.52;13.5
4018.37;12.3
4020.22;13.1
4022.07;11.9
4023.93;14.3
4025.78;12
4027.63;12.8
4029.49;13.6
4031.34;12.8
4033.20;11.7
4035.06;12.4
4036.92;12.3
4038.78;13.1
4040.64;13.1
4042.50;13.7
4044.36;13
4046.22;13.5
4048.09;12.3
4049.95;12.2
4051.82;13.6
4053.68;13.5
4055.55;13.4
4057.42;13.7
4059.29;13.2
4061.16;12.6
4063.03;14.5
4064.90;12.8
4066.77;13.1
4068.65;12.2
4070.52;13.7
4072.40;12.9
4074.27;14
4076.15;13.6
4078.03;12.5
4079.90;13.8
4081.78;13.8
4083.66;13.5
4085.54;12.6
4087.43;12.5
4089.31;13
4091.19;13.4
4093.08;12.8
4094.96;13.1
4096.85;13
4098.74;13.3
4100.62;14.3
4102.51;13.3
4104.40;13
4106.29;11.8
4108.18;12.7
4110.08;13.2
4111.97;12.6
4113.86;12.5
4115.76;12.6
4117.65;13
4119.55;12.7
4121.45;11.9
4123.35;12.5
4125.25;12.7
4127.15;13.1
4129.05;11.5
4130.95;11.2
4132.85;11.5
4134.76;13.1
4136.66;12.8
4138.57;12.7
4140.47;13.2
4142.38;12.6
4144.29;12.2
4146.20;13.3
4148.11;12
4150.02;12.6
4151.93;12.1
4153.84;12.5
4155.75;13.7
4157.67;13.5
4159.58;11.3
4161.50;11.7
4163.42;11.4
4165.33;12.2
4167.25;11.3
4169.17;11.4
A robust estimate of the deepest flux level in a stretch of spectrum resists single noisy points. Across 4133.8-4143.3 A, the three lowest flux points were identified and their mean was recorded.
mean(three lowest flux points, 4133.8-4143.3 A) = 12.70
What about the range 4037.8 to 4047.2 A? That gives 13.07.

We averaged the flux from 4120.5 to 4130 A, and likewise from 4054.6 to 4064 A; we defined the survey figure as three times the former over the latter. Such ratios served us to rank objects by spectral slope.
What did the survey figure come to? 2.75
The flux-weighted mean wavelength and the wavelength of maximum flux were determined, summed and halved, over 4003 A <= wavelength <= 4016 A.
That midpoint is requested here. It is 4011.9 A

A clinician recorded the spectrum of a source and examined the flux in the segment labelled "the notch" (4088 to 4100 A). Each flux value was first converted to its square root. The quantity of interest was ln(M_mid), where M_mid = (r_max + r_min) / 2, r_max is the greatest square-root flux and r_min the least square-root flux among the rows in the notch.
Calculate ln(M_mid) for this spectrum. 1.29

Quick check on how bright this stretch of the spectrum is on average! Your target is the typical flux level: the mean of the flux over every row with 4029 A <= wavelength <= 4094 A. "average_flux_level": 13.1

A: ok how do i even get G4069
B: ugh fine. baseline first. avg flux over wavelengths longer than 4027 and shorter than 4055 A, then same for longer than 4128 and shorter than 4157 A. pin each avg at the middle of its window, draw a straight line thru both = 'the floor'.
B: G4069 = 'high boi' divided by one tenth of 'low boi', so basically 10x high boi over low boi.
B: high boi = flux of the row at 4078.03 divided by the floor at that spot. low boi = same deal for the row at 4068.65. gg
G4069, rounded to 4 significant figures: 10.28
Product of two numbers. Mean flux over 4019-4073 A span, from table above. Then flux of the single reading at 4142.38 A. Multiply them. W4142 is 164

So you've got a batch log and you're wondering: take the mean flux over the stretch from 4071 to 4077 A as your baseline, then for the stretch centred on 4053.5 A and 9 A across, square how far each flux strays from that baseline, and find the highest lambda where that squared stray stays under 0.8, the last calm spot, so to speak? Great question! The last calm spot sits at 4057.42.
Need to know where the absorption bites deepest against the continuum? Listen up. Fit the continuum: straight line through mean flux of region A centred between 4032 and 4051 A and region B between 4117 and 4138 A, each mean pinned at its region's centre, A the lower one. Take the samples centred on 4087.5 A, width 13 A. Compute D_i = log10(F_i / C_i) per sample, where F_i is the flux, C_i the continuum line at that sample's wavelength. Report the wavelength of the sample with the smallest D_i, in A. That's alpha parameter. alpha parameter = 4087.43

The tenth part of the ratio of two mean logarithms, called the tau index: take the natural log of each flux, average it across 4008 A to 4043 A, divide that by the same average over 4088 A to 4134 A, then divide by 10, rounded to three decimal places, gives 0.100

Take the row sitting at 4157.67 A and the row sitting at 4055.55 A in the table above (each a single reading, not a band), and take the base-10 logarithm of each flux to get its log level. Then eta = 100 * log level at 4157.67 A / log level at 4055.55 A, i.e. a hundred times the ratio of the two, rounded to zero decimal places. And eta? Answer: 100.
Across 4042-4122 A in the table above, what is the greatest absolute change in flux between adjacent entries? 1.90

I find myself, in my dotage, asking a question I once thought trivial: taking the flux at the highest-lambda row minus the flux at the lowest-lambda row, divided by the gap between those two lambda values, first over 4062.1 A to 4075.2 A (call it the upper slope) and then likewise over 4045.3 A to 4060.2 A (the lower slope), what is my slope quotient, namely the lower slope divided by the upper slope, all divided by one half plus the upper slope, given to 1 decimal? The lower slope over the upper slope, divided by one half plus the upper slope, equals 1.1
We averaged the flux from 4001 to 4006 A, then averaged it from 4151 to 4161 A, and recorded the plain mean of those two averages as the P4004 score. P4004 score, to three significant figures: 13.2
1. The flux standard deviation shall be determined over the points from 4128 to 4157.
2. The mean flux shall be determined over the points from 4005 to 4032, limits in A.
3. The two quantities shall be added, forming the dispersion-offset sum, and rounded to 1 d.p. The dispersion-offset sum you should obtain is 13.6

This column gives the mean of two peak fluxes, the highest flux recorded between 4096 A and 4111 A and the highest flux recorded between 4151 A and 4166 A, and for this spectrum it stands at 14.0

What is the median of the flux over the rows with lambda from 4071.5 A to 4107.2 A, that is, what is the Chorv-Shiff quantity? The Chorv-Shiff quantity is 13.10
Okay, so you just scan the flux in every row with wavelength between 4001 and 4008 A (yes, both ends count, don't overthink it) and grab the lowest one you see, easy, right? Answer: 12.6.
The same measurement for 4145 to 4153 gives 12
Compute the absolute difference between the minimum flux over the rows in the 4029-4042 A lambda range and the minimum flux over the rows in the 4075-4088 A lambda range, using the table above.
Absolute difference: 0.80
